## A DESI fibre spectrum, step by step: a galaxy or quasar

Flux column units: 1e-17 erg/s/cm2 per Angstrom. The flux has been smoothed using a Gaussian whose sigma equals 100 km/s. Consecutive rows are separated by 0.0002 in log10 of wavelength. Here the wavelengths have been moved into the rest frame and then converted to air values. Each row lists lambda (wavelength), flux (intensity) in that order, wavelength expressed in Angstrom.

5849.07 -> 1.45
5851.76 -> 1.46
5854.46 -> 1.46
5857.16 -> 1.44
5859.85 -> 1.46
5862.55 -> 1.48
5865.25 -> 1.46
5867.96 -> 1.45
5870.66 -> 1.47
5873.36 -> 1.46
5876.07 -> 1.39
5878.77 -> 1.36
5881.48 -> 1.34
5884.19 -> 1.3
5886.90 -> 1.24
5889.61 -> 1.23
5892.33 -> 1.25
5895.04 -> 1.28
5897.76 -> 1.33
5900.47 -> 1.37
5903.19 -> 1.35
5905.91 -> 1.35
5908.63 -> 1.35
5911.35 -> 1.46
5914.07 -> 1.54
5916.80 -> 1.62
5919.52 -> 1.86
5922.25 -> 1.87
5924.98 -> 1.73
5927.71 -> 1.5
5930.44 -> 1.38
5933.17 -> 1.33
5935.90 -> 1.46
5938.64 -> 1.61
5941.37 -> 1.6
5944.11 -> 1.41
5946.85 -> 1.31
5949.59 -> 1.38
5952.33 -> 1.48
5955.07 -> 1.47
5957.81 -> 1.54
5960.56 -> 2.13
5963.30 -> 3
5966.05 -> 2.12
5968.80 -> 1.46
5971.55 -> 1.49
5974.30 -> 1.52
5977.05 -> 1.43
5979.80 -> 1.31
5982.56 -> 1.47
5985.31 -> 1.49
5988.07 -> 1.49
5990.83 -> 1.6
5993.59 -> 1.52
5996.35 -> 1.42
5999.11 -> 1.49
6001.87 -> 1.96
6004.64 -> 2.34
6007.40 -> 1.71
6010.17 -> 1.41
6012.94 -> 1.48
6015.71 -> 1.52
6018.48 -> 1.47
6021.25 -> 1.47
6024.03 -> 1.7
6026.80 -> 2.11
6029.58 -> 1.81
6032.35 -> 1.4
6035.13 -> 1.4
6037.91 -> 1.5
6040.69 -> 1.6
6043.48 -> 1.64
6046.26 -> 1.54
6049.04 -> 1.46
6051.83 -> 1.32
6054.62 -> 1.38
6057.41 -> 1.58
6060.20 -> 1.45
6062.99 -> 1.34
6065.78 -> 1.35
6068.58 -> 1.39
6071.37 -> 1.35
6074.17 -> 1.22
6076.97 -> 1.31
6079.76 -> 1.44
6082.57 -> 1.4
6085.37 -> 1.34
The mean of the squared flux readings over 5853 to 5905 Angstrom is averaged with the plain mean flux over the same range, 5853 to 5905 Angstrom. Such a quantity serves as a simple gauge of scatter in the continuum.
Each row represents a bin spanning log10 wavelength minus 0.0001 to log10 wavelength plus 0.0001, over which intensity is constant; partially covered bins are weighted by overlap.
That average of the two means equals 1.64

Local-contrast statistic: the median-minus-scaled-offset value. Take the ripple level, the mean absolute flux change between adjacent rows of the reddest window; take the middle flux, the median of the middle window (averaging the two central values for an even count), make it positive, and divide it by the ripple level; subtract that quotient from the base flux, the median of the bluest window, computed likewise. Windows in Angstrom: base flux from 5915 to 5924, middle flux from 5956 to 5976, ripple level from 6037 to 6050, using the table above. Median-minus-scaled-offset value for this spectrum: -17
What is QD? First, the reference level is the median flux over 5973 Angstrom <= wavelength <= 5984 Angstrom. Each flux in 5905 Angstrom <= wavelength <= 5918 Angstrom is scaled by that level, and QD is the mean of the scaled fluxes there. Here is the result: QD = 1.01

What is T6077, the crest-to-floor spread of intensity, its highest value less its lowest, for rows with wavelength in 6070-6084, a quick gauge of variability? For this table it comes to 0.22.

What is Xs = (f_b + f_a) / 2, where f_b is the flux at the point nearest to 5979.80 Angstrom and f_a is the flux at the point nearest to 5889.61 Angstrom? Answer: 1.27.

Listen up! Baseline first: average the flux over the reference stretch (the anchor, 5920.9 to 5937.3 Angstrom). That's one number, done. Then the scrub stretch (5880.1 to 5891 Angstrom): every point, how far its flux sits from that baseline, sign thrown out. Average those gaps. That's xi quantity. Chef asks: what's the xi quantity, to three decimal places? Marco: 0.267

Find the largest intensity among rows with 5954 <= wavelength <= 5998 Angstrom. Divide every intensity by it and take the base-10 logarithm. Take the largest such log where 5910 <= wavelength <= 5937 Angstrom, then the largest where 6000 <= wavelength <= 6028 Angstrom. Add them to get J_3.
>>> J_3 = -0.31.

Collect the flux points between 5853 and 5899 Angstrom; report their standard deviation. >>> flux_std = 0.09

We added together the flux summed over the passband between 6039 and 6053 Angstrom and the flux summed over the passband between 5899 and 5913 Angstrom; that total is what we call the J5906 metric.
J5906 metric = 14.4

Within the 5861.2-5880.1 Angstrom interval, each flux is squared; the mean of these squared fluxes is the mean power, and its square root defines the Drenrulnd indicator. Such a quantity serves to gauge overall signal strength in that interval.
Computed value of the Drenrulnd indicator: 1.44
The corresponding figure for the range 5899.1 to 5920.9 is 1.50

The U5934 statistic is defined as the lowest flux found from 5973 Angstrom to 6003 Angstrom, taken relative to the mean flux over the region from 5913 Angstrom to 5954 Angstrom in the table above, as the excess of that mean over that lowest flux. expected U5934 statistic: 0.23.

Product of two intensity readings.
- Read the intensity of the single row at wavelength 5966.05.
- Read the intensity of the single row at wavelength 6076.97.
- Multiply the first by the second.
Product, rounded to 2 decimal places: 2.78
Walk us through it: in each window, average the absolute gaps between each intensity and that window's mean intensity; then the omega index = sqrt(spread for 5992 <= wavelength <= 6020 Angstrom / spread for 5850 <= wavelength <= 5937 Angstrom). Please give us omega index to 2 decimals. 1.44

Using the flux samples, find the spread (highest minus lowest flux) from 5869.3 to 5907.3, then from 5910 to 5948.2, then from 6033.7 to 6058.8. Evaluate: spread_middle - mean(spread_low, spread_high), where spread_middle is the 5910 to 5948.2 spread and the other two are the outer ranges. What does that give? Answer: 0.28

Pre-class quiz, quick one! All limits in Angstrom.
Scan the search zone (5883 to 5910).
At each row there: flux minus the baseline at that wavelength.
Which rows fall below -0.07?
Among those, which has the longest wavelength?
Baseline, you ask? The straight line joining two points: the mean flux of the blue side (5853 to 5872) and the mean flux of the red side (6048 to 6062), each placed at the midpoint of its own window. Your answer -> 5908.63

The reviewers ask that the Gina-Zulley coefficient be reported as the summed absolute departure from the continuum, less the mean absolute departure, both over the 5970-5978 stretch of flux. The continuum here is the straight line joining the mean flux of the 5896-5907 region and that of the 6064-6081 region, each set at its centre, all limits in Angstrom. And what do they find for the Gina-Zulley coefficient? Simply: 0.27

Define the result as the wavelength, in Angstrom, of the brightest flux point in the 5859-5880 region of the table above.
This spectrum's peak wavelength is 5862.55 Angstrom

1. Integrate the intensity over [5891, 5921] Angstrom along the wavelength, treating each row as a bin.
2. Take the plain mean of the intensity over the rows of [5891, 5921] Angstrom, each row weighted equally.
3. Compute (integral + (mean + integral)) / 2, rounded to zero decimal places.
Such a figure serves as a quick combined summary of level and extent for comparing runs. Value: 44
